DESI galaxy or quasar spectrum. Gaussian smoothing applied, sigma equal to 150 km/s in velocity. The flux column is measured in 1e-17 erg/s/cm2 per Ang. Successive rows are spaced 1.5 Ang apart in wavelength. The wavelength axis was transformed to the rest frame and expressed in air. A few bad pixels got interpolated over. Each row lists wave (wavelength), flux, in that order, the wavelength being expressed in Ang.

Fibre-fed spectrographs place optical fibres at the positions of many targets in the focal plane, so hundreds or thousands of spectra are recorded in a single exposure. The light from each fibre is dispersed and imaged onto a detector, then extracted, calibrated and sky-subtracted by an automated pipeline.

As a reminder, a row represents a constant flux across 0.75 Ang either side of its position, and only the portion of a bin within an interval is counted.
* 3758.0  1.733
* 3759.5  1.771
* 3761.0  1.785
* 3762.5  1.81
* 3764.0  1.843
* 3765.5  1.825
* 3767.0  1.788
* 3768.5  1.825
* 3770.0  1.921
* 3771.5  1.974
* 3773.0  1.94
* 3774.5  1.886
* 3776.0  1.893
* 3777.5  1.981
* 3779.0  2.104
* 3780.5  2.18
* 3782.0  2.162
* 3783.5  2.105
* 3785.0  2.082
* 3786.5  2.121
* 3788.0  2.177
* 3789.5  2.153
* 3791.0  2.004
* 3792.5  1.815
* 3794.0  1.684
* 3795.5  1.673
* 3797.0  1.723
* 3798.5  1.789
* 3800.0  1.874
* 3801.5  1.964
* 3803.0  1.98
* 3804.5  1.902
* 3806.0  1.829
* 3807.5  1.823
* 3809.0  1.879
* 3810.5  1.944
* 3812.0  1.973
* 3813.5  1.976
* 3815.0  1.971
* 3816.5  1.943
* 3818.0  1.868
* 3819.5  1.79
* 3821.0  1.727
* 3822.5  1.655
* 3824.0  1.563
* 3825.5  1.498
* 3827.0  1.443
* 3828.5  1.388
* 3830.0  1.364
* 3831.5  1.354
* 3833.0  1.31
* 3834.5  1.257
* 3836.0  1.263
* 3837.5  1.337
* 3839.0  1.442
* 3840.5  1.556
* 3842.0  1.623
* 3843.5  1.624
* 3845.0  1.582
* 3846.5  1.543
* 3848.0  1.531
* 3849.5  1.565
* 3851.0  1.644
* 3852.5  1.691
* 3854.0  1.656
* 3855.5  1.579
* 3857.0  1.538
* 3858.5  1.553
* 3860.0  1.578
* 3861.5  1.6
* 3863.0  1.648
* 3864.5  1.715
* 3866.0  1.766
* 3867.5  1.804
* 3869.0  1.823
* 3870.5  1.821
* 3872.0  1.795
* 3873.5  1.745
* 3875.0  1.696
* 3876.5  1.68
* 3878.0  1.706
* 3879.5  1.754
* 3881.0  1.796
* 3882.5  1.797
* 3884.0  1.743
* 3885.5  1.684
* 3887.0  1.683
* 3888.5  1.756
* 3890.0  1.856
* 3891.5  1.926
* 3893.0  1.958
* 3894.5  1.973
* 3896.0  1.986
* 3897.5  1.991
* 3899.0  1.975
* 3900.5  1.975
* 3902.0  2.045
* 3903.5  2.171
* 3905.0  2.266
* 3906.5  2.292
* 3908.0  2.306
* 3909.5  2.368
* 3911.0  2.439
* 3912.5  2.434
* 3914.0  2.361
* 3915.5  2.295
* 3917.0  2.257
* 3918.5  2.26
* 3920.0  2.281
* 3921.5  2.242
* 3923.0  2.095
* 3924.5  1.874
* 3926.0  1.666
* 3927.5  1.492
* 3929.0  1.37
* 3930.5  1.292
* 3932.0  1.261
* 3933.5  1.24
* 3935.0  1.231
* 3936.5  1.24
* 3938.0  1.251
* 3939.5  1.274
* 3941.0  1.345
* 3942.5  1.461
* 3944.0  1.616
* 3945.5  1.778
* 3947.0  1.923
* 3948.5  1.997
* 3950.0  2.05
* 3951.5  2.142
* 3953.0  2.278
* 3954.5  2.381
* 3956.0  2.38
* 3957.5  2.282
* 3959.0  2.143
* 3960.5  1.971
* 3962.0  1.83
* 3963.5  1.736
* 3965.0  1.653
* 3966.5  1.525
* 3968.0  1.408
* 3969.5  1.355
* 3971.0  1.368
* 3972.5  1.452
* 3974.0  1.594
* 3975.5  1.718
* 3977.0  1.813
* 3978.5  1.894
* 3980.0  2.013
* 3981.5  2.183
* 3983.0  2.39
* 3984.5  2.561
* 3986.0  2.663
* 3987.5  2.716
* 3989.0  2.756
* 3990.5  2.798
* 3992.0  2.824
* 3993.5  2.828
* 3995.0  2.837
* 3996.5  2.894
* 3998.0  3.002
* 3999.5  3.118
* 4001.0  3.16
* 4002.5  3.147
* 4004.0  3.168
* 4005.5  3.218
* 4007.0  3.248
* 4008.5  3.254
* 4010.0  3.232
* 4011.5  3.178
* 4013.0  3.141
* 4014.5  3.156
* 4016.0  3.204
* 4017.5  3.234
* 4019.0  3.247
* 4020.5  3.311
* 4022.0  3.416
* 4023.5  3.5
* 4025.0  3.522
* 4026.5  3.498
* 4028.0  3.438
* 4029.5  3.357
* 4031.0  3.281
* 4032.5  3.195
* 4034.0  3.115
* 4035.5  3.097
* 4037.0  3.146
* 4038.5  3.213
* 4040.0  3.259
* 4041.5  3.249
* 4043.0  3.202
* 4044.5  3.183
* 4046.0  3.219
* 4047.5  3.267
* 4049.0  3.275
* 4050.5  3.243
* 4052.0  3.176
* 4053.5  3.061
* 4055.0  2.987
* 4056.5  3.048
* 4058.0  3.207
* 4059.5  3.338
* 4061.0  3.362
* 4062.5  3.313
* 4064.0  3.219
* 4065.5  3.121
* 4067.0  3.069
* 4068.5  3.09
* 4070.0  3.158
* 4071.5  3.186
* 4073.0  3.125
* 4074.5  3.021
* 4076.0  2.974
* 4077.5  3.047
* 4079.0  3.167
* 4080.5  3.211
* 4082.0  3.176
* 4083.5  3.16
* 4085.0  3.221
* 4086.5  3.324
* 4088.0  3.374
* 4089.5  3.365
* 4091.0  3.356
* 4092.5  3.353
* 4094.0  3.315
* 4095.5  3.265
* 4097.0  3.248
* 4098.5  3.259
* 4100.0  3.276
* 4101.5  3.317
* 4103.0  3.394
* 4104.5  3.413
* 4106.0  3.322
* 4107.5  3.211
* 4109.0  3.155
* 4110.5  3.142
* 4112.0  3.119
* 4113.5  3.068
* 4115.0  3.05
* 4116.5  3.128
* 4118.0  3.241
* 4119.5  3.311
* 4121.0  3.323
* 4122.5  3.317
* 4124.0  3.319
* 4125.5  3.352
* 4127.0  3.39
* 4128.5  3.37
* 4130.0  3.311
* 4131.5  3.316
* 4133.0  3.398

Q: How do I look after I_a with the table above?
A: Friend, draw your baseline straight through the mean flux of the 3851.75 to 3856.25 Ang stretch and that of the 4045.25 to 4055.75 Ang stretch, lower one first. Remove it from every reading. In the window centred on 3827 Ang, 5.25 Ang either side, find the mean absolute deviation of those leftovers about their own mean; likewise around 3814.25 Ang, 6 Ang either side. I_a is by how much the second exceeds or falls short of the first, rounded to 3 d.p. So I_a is -0.048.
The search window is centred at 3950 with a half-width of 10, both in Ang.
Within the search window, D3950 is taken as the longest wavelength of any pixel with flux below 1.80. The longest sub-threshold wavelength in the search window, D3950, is 3945.5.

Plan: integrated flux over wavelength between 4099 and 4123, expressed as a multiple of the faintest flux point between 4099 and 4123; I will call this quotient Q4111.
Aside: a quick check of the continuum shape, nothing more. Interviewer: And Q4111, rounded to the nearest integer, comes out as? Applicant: 25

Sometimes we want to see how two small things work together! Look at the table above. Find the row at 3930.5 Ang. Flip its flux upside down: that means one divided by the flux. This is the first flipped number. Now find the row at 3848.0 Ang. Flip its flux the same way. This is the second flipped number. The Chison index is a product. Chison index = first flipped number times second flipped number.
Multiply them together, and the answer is 0.51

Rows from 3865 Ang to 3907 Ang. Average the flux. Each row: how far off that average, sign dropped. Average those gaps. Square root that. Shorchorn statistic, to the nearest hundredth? 0.37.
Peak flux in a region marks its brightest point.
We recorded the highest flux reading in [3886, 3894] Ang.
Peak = 1.958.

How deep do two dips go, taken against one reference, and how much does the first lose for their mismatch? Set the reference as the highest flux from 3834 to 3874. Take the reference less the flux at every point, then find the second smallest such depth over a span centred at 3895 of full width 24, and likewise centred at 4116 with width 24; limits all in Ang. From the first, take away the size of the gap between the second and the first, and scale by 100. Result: -157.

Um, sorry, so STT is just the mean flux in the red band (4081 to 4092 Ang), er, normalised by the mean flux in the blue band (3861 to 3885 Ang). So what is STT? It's 1.88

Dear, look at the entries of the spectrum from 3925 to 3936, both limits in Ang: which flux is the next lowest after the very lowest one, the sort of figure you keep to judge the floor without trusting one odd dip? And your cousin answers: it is 1.24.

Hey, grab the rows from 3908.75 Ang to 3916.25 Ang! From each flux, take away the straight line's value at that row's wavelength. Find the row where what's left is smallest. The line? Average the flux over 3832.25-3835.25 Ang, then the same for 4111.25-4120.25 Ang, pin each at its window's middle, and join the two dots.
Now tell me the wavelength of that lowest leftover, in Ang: 3915.5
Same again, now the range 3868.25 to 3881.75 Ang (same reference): 3876.5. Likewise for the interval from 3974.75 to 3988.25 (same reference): 3975.5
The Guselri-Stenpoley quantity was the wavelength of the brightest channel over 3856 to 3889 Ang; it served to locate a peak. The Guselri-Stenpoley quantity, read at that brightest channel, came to 3869.0 Ang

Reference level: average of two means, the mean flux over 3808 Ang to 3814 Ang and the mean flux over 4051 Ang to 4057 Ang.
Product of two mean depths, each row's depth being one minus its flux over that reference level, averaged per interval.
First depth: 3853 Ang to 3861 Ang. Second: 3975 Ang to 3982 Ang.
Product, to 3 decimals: 0.086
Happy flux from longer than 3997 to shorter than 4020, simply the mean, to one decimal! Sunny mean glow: 3.2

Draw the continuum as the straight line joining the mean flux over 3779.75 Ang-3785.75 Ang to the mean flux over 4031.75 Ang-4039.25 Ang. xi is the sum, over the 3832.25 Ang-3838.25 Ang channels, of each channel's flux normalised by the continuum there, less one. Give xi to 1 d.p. -1.8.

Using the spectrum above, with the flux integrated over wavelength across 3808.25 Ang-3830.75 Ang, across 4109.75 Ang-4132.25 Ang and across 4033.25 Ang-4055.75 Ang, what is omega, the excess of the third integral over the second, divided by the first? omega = 0.0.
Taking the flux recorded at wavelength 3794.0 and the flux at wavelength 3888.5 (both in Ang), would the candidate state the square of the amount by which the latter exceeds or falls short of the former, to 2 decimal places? 0.01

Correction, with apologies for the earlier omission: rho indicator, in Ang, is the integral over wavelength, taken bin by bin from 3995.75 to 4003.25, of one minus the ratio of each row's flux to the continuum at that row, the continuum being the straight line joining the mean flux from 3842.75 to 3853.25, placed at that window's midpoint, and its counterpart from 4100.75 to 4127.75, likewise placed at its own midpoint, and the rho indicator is -1.5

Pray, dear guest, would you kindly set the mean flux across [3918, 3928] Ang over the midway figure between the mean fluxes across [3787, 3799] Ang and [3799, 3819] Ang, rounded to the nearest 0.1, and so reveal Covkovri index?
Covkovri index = 1.0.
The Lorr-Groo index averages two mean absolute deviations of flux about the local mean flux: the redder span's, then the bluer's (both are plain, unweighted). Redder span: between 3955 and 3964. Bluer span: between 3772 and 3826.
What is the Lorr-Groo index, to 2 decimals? 0.17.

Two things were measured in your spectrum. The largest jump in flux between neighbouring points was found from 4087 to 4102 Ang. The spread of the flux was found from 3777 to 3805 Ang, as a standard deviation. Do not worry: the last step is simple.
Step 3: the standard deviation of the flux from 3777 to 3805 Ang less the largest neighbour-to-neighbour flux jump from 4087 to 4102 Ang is 0.12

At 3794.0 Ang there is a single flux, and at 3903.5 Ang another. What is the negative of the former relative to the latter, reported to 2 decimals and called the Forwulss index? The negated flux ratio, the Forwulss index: -0.78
